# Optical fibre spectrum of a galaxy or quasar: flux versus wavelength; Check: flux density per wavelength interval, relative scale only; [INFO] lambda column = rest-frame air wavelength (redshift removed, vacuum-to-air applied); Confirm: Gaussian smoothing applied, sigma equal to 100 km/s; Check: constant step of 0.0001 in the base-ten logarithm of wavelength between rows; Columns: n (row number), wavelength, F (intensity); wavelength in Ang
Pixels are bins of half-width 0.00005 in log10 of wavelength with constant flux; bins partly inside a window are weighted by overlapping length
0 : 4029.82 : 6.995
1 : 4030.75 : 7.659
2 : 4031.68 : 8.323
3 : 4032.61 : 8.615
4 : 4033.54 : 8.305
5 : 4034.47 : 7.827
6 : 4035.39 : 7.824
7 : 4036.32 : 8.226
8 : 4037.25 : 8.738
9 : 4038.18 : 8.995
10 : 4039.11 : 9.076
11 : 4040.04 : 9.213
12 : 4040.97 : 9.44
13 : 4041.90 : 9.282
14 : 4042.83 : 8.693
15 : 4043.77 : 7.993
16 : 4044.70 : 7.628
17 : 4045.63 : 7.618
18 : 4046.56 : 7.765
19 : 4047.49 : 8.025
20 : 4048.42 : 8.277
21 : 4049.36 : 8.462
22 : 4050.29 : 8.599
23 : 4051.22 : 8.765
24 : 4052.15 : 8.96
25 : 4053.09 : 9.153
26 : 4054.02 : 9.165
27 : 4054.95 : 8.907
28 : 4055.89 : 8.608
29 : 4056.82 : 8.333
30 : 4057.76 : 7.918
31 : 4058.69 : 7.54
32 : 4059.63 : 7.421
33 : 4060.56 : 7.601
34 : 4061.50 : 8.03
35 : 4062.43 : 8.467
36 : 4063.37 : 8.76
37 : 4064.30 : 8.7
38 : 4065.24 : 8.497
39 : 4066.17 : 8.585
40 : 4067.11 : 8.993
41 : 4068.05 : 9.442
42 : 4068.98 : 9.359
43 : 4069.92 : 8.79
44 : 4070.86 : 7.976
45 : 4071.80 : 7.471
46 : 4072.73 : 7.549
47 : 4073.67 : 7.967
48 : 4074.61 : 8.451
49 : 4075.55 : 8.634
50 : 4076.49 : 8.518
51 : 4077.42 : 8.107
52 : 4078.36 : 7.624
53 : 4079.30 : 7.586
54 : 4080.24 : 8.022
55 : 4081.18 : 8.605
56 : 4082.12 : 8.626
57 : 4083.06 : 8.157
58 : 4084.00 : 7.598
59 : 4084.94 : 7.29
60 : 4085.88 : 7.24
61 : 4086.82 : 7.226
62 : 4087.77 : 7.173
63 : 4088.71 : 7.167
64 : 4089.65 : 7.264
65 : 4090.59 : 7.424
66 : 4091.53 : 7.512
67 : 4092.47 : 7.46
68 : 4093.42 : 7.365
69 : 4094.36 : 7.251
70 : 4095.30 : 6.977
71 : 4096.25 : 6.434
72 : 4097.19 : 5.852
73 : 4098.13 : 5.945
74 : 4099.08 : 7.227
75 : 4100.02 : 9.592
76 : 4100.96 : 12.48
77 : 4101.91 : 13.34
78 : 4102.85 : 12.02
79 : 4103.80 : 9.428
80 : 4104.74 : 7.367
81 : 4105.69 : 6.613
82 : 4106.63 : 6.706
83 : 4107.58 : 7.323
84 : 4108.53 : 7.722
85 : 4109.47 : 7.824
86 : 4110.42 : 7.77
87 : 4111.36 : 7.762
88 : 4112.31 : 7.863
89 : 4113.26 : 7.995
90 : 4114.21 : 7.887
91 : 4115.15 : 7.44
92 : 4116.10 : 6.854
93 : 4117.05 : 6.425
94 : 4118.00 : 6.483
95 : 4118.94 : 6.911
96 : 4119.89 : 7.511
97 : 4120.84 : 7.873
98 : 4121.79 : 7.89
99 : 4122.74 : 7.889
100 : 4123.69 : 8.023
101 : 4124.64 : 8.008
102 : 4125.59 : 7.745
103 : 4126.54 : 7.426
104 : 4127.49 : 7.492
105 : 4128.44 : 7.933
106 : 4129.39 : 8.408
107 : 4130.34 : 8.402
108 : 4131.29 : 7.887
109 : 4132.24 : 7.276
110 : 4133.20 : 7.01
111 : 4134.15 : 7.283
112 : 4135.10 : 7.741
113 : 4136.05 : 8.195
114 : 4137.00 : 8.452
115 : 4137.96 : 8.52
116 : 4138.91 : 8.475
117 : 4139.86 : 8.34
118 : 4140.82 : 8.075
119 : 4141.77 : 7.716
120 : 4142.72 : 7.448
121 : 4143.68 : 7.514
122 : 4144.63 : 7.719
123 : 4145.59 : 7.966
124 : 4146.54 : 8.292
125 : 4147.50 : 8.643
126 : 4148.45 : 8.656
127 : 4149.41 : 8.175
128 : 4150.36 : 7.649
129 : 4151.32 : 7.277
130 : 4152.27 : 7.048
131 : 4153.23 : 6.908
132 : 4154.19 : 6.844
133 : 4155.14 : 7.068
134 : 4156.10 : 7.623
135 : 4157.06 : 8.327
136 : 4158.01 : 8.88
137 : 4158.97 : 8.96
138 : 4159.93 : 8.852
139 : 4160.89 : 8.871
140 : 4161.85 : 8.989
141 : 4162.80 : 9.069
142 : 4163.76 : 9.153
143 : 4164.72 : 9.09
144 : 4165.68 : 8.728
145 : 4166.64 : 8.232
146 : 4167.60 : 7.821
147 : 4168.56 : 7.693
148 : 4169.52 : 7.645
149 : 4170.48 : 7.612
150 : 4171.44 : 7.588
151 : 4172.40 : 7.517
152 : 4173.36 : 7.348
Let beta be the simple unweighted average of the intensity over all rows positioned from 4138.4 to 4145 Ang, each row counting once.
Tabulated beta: 7.9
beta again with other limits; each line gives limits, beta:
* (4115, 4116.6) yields 7.1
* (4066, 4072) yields 8.7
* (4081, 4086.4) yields 7.9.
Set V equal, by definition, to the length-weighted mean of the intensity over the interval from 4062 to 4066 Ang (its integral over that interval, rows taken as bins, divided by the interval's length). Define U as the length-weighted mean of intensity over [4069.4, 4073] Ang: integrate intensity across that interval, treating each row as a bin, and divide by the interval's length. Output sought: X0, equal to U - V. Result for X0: -0.63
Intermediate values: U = 7.99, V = 8.6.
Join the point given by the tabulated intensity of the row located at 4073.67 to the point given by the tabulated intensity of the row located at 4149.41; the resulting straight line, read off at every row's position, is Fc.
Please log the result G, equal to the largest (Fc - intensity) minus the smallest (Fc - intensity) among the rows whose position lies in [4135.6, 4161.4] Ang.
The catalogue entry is 2.10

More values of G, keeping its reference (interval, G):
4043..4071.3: 2.00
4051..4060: 1.76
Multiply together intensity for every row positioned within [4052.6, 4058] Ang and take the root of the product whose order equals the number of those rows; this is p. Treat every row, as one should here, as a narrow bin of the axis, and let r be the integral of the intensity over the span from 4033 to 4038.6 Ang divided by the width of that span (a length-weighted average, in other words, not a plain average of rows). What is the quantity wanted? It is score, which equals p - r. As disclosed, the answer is 0.3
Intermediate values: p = 8.7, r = 8.3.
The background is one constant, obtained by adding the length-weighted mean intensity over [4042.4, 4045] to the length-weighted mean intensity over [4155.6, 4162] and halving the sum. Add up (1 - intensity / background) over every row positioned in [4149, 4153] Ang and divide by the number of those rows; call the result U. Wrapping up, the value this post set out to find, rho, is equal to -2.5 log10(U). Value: 2.5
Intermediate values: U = 0.098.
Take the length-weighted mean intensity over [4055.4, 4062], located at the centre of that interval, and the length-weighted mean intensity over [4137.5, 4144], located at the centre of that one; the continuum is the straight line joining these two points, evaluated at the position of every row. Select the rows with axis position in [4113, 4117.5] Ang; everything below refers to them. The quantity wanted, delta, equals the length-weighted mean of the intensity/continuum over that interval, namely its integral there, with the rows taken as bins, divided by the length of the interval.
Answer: 0.91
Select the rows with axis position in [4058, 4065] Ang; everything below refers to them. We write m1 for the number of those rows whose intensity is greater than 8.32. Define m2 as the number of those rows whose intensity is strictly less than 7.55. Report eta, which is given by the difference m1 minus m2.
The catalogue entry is 1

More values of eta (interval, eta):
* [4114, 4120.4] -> -6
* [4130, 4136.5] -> -2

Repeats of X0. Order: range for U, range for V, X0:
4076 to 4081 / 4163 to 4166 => -0.98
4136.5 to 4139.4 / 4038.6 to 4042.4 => -0.77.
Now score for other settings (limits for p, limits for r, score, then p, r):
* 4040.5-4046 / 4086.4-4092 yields 1.1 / 8.4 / 7.3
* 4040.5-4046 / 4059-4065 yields 0.3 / 8.4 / 8.2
